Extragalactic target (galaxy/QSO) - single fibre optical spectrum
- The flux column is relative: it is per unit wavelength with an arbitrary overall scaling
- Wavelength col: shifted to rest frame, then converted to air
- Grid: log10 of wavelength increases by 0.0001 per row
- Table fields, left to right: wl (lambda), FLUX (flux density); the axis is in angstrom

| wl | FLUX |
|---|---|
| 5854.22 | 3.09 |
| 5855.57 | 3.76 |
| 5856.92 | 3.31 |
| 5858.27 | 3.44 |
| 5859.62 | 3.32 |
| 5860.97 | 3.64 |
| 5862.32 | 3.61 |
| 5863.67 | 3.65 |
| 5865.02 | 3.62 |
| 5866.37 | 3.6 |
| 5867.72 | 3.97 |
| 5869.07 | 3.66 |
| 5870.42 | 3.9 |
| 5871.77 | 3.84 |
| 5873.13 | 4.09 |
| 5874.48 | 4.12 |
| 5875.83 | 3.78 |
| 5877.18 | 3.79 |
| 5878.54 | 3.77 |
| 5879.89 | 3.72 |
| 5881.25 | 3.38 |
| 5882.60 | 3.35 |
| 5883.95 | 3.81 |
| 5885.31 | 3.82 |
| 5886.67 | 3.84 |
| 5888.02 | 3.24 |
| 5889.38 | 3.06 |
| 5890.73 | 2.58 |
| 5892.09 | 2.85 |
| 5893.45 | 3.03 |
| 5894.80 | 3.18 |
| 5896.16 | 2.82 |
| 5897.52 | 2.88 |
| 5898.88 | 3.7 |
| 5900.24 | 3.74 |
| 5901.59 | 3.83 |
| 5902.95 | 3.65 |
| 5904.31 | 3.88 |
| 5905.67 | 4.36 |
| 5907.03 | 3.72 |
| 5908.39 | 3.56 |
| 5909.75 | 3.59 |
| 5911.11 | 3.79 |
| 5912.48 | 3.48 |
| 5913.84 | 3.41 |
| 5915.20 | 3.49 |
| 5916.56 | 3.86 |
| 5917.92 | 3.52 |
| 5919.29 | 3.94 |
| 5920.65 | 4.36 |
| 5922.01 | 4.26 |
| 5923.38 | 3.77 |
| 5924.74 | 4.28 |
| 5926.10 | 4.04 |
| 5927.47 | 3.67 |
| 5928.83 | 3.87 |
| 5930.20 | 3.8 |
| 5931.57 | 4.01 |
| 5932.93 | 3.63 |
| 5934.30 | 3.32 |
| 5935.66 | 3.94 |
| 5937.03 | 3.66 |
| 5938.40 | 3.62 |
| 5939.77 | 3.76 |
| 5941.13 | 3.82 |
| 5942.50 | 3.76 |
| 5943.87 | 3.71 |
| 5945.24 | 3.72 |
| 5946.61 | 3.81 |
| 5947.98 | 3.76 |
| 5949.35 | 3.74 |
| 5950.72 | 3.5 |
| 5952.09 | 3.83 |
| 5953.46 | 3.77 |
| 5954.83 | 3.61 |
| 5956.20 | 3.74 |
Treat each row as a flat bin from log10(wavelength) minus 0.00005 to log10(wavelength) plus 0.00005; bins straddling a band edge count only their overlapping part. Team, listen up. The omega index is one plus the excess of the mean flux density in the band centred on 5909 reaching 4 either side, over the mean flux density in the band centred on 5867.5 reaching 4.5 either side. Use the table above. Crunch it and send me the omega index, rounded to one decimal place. 1.0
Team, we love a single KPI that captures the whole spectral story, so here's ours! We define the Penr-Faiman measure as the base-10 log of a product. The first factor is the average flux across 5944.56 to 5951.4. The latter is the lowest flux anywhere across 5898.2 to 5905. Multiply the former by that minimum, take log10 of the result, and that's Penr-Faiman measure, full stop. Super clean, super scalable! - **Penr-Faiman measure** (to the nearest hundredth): 1.13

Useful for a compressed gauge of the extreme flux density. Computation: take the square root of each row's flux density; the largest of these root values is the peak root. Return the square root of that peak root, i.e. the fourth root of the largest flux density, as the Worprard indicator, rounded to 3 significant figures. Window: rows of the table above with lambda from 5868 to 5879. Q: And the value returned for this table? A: 1.42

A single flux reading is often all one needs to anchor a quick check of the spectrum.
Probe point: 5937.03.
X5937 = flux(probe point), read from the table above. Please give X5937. 3.66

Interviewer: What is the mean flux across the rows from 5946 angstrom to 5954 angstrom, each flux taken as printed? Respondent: 3.73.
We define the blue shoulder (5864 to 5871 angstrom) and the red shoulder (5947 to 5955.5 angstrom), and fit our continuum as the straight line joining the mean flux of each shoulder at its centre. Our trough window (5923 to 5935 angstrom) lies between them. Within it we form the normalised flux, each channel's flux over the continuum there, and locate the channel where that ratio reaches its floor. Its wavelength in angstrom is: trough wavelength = 5934.30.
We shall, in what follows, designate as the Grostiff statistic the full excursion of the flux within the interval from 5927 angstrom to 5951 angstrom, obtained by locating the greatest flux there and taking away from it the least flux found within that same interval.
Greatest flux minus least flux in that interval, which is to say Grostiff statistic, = 0.69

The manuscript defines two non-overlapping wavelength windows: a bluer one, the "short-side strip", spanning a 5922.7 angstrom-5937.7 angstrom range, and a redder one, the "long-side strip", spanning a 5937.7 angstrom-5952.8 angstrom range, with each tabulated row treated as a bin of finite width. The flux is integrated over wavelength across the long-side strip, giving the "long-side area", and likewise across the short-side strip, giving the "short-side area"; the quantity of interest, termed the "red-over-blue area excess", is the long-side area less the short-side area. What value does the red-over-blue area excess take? -1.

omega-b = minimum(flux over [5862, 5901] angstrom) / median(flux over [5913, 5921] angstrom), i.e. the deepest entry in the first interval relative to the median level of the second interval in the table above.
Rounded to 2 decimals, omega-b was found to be 0.70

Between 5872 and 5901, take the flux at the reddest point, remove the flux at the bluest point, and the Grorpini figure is -0.35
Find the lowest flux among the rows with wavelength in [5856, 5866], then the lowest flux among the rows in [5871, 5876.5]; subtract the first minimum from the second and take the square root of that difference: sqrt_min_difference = 0.69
